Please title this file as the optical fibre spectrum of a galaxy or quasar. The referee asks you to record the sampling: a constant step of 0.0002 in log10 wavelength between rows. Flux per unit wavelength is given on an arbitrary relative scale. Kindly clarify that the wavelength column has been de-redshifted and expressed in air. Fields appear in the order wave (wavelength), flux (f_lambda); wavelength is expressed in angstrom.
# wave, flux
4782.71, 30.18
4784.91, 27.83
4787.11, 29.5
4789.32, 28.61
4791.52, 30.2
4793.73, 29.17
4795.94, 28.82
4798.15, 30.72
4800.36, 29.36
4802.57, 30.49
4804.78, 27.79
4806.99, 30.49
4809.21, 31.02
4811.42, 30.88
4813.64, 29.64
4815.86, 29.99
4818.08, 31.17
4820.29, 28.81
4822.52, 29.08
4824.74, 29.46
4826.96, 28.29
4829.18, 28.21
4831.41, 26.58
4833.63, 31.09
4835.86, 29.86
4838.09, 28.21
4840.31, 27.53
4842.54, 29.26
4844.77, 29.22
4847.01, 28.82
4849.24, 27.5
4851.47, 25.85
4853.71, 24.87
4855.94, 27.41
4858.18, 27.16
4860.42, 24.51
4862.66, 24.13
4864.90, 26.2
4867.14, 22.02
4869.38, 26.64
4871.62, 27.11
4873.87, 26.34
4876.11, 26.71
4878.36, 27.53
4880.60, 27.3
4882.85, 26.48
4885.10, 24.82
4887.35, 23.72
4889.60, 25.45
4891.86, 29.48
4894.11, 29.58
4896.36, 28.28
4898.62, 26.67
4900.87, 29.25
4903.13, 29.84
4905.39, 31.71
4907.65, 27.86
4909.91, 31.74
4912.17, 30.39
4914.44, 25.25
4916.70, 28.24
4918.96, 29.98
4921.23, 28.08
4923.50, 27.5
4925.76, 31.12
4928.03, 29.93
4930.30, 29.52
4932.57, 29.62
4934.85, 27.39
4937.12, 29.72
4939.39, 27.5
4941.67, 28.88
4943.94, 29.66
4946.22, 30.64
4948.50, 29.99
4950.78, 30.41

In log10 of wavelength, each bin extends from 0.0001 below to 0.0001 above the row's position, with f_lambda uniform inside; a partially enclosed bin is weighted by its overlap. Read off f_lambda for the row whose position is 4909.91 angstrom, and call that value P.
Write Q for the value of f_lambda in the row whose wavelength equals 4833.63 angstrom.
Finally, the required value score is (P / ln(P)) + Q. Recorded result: 40.3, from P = 31.74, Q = 31.09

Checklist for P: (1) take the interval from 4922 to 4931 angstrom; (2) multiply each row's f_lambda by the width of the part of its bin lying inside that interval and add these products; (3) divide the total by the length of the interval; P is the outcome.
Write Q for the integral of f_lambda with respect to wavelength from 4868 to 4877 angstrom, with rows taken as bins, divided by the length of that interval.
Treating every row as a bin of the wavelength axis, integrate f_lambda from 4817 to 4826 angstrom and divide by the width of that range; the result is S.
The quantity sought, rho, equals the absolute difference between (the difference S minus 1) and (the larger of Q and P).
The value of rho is 0.9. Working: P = 29.5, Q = 26.6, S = 29.6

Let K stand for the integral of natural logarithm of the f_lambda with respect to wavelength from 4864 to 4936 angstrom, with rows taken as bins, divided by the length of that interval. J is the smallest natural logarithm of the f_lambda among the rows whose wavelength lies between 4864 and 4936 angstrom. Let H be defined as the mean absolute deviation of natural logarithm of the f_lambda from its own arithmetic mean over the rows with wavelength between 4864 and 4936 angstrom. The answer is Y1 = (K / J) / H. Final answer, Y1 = 17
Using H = 0.065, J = 3.09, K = 3.32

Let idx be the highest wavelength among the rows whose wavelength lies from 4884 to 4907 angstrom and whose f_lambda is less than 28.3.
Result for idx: 4898.62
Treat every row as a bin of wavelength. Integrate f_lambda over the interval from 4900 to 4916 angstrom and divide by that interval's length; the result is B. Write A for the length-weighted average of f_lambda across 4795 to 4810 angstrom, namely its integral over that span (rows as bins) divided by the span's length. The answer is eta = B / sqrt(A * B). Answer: 0.99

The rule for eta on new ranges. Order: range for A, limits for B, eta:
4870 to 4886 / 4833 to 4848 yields 1.04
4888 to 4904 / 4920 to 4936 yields 1.01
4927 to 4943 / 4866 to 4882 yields 0.95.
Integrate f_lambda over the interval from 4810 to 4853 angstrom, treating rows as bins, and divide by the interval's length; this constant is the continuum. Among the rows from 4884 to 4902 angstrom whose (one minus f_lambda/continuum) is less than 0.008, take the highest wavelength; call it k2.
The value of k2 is 4900.87 angstrom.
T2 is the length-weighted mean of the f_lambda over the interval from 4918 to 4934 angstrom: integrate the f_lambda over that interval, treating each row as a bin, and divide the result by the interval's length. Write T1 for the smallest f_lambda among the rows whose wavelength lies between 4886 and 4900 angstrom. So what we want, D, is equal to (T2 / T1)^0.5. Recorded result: 1.11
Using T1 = 23.72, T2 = 29.3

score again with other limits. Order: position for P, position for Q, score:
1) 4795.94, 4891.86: 38.1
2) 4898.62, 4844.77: 37.3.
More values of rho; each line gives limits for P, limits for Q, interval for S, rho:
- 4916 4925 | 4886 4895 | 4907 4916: 0.8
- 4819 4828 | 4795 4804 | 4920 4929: 1.6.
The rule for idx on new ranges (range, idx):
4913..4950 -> 4939.39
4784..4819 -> 4804.78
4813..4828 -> 4826.96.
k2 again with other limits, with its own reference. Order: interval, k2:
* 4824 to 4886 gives 4847.01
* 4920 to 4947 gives 4946.22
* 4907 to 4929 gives 4928.03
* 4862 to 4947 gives 4946.22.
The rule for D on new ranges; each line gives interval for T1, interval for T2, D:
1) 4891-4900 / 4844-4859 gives 1.01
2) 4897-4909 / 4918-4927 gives 1.05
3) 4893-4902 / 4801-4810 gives 1.06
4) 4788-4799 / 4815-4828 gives 1.01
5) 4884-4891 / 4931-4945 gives 1.10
